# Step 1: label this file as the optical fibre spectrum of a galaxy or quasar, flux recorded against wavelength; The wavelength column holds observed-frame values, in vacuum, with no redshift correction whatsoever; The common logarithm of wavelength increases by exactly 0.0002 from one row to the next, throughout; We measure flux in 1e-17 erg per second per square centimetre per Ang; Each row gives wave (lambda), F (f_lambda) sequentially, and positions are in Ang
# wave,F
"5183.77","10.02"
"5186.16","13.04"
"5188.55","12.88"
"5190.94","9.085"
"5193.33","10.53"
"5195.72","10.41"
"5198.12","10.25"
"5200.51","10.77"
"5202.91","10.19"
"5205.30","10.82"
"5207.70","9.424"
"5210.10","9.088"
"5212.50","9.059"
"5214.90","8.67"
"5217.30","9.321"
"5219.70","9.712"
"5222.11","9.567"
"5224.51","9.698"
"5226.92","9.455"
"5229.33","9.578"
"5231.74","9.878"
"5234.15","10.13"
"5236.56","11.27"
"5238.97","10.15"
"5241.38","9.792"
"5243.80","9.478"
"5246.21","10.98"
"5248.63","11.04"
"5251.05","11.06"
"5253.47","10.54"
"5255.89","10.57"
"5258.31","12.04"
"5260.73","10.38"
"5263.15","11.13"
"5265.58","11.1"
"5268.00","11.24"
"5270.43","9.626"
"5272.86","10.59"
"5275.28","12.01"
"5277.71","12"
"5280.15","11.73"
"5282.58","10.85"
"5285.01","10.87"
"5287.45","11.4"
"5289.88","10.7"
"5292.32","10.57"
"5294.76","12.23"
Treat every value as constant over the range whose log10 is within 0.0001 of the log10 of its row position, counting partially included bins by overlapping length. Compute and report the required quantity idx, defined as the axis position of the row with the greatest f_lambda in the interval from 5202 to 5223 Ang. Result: 5205.30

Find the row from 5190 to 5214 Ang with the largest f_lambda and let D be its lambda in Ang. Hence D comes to 5205.30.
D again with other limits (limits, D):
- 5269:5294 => 5275.28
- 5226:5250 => 5236.56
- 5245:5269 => 5258.31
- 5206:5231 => 5219.70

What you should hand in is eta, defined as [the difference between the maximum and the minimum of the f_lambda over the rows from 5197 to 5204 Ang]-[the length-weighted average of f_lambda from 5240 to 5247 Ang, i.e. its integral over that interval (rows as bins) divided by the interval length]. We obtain -9.5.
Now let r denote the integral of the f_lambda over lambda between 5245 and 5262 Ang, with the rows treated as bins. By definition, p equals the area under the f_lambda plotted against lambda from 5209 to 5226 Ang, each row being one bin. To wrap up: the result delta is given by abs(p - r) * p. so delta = 4410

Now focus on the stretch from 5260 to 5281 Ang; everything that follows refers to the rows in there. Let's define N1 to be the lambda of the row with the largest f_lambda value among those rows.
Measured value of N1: 5275.28 Ang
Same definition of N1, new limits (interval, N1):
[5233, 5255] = 5236.56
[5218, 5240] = 5236.56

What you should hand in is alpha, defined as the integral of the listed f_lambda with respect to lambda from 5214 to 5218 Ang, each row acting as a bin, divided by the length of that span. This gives 9.0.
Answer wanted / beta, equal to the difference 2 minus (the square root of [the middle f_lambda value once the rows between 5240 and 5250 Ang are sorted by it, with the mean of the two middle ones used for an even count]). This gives -1.22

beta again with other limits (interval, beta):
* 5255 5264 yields -1.29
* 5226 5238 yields -1.14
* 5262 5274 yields -1.33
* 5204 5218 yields -1.03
